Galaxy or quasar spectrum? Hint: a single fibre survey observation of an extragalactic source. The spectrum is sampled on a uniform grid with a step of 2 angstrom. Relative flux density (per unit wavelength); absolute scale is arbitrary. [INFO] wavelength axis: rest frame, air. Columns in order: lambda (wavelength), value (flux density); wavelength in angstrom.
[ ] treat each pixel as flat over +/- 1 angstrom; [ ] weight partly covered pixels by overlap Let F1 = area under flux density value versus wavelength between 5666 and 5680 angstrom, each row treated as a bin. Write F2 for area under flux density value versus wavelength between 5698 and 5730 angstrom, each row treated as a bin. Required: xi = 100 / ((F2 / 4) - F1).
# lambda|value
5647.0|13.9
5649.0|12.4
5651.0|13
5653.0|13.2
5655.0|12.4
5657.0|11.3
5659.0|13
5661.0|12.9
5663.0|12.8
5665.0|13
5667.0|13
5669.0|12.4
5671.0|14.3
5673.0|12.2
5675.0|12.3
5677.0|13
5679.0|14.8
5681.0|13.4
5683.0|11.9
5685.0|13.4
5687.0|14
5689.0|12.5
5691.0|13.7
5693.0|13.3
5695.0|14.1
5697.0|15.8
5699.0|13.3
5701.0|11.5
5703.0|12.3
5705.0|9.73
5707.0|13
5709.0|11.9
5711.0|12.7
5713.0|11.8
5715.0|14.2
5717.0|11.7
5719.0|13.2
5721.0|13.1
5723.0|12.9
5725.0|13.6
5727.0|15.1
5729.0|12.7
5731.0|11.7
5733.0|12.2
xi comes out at -1.2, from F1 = 184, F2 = 405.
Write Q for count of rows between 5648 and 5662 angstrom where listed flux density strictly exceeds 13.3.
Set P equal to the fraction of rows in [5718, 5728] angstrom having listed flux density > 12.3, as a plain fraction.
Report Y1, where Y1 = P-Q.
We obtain 1.00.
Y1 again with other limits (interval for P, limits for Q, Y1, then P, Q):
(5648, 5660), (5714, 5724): -0.17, 0.83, 1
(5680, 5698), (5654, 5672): -0.11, 0.89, 1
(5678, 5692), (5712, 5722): -0.14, 0.86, 1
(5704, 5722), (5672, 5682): -1.44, 0.56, 2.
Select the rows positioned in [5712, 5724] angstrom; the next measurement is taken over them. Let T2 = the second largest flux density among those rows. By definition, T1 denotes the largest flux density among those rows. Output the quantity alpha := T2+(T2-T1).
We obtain 12.2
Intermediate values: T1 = 14.2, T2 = 13.2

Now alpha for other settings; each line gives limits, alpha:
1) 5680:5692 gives 13.4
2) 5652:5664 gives 12.8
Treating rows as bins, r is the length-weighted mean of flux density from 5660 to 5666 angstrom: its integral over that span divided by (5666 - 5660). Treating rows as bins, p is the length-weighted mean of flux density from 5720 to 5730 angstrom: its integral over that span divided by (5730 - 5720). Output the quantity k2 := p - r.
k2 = 0.58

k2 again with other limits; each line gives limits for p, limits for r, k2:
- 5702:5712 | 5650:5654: -1.17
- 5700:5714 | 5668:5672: -1.50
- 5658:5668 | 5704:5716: 0.72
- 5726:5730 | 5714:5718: 0.95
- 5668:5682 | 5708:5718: 0.74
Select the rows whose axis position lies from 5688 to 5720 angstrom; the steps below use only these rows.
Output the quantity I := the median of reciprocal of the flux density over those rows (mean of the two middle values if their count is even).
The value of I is 0.0778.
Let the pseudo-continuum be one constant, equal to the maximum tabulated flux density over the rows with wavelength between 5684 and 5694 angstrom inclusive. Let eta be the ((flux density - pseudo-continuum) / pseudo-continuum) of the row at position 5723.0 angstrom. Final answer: -0.079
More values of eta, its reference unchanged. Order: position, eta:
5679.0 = 0.057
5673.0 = -0.129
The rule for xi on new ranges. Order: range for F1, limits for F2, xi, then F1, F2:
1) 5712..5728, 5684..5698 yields -0.6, 211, 194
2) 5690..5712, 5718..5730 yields -0.4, 283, 161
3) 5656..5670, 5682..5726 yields -2.9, 177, 567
